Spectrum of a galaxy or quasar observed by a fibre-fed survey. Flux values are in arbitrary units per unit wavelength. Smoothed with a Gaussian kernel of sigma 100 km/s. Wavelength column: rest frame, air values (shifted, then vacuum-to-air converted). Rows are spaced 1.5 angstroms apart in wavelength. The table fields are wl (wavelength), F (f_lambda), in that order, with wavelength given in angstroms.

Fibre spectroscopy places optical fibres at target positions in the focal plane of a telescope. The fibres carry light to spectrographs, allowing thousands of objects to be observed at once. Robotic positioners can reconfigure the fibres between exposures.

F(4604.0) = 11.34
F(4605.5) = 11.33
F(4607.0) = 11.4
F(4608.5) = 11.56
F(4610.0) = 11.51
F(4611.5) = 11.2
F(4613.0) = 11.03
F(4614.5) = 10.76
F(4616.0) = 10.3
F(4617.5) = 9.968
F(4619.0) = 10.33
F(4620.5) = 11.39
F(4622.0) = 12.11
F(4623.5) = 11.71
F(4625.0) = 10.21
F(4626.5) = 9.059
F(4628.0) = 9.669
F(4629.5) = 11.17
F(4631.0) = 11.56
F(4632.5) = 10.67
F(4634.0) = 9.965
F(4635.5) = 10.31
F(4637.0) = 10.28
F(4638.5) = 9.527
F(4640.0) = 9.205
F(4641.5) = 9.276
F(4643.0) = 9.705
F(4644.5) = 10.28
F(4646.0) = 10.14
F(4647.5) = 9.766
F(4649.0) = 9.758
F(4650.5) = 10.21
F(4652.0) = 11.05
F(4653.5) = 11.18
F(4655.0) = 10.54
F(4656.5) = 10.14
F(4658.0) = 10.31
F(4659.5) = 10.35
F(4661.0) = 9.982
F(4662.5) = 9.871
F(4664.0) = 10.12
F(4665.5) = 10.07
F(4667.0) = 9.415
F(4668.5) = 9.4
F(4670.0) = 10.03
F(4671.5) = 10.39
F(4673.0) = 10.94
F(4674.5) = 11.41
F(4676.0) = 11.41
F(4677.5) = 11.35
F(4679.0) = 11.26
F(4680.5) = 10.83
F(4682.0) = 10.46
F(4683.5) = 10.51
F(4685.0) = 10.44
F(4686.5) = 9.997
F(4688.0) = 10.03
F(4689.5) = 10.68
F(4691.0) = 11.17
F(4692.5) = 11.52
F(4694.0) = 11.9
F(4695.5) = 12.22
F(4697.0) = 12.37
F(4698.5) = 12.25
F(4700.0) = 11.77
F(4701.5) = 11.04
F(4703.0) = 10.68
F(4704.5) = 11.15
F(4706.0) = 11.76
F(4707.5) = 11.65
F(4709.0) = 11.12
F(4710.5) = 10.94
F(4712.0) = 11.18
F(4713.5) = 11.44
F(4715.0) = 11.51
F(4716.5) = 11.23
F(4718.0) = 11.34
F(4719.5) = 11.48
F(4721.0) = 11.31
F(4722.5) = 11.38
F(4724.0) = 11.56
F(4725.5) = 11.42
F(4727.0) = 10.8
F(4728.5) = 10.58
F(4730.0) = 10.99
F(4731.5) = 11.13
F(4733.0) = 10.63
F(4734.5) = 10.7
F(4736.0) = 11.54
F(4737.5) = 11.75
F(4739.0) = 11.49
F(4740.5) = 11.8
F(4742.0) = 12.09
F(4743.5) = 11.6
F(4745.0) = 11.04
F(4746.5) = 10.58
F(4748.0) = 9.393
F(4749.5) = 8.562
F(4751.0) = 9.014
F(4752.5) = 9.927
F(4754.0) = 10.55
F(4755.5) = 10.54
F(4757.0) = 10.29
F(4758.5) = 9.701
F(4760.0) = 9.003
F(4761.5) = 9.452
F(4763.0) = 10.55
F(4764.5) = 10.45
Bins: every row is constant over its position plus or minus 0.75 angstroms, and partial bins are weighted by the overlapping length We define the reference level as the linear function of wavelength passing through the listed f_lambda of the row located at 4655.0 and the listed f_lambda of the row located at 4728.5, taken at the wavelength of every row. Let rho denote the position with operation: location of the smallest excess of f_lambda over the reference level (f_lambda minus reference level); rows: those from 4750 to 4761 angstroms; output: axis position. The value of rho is 4760.0 angstroms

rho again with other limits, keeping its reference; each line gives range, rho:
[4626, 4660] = 4626.5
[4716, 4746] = 4728.5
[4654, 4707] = 4668.5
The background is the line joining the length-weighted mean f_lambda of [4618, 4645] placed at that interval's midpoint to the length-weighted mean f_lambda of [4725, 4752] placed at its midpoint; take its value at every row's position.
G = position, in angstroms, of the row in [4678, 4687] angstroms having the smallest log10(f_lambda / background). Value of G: 4686.5 angstroms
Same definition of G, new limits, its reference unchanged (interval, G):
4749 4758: 4749.5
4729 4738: 4733.0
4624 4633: 4626.5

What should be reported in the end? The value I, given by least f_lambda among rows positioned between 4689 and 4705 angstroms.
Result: 10.68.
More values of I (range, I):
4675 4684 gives 10.46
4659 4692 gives 9.4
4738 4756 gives 8.562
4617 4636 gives 9.059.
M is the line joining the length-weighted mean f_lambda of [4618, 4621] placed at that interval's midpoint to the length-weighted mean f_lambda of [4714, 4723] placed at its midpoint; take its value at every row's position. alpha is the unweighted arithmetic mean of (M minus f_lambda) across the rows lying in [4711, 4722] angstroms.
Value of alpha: 0.0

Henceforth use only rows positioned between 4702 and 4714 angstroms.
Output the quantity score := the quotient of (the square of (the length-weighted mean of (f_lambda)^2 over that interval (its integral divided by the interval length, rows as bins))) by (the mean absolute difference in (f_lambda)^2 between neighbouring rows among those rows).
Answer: 2065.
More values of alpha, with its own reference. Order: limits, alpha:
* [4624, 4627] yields 1.1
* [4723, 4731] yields 0.4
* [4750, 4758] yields 1.5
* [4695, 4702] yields -0.7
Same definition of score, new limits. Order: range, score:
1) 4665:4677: 1514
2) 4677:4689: 2799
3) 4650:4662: 1538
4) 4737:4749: 1404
